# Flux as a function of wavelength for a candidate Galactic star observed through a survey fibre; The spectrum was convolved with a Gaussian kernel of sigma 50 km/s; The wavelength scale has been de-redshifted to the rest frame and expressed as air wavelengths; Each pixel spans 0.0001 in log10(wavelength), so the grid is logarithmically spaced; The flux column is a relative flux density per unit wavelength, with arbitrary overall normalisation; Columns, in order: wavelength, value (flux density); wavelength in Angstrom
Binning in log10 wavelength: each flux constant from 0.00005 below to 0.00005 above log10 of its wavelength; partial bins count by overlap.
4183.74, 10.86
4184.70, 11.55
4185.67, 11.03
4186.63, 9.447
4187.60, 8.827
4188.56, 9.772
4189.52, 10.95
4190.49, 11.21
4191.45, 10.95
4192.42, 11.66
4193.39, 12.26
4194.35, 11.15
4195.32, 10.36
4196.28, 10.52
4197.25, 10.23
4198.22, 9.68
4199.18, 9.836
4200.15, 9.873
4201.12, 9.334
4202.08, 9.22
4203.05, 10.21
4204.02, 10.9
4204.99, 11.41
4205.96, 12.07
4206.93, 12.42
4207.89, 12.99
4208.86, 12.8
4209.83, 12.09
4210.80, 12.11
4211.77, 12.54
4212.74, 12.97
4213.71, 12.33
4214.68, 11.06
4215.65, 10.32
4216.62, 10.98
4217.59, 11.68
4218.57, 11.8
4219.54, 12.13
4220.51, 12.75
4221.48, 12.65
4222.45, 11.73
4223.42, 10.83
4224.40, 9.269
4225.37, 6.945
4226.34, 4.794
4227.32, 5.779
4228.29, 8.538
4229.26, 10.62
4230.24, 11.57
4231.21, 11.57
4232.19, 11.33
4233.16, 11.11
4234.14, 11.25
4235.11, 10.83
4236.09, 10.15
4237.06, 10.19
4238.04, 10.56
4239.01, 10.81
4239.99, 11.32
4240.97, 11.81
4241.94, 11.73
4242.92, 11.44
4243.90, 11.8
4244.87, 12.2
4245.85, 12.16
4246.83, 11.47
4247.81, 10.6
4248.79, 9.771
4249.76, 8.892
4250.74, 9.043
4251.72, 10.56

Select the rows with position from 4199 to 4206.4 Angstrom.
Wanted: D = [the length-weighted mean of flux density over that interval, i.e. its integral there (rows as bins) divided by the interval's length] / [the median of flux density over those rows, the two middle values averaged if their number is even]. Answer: 1.03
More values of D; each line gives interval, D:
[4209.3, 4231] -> 0.92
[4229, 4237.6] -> 0.99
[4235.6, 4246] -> 0.98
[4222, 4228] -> 1.01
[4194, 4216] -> 1.01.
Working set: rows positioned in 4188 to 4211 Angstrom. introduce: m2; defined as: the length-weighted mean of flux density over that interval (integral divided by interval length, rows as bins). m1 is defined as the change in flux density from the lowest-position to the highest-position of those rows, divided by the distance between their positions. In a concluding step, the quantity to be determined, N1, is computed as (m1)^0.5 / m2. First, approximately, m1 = 0.11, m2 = 11.0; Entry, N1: 0.030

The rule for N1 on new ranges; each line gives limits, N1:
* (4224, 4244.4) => 0.035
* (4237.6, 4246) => 0.039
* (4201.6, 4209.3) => 0.063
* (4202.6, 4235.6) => 0.013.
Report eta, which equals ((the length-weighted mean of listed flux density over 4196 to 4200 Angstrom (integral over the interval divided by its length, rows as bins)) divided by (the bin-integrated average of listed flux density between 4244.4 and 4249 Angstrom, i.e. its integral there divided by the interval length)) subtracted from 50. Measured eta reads 49.1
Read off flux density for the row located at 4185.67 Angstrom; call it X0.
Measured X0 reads 11.03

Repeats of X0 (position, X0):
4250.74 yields 9.043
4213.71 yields 12.33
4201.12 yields 9.334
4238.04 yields 10.56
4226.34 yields 4.794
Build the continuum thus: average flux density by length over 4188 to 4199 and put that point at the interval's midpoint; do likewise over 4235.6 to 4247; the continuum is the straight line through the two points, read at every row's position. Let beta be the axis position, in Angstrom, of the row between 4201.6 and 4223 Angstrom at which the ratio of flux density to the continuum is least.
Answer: 4202.08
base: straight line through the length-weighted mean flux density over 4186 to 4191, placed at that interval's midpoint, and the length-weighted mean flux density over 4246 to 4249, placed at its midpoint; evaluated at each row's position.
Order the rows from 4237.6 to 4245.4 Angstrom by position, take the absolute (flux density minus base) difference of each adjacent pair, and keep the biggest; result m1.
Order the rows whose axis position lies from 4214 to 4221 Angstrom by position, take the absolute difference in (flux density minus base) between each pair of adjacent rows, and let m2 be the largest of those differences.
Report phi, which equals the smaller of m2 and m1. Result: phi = 0.5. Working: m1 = 0.5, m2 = 0.75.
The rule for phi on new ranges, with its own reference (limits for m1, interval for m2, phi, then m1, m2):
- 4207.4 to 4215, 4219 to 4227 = 1.3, 1.3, 2.34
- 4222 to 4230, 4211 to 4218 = 1.3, 2.7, 1.28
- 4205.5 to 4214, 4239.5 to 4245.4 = 0.5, 0.7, 0.48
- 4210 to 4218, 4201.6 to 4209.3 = 1.0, 1.3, 0.98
